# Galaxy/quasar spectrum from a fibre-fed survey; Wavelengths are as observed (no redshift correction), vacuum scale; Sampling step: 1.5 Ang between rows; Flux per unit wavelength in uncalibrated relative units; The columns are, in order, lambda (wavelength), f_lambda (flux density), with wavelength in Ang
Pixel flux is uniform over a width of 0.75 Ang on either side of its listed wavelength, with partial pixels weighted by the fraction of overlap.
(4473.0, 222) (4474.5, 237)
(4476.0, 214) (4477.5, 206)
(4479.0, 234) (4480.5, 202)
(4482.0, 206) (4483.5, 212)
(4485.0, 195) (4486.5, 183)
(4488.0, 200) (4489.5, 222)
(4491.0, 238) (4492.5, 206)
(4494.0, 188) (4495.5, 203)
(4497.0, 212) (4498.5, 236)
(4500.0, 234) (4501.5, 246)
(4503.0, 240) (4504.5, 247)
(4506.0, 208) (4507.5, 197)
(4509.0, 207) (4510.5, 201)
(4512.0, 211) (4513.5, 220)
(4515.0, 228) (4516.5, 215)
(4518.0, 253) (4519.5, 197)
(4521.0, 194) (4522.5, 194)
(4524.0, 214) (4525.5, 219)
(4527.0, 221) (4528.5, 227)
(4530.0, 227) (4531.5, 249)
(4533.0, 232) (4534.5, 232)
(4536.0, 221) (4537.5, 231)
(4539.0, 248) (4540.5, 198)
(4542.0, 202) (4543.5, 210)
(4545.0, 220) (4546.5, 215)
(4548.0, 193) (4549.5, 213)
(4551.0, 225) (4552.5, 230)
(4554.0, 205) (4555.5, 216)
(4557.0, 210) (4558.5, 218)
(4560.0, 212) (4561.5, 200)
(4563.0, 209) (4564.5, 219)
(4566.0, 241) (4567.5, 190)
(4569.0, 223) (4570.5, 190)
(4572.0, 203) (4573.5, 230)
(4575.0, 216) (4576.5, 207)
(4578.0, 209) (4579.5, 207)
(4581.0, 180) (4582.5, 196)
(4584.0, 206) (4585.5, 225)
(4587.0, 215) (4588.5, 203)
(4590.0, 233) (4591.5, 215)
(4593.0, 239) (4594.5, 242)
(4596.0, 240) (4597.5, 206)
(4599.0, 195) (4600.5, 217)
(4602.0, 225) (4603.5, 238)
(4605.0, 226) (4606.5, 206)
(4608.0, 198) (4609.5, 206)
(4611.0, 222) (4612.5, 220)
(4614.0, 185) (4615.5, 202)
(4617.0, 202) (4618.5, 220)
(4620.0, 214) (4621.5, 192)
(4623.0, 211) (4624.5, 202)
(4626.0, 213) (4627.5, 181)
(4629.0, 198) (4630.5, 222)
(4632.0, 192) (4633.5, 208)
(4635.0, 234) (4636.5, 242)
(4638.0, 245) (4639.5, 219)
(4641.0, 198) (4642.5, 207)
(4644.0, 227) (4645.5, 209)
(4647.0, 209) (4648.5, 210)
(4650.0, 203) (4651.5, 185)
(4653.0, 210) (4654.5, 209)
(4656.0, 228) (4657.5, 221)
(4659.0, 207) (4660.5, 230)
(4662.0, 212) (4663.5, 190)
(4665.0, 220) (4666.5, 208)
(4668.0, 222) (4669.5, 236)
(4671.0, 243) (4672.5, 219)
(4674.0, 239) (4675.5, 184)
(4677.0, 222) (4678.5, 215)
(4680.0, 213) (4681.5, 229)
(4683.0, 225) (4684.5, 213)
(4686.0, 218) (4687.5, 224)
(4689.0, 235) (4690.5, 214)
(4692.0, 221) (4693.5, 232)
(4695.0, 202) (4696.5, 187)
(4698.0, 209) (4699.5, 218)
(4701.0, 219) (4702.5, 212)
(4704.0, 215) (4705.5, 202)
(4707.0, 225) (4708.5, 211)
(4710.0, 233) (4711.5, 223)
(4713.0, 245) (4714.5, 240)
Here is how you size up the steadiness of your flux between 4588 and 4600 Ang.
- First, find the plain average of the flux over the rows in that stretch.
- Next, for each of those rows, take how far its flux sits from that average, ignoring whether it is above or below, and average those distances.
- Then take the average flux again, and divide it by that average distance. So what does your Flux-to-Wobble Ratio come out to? 13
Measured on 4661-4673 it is 19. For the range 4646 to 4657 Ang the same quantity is 27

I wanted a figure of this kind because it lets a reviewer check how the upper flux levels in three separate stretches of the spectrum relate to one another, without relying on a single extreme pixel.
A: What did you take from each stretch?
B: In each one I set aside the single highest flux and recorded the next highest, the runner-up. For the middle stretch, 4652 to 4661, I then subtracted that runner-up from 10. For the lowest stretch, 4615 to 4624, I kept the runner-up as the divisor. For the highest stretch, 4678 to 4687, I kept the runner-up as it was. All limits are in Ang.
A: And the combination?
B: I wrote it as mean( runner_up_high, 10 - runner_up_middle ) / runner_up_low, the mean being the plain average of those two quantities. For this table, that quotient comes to 0.02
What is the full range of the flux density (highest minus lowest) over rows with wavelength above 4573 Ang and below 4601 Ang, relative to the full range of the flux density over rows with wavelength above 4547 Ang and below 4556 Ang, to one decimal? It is 1.7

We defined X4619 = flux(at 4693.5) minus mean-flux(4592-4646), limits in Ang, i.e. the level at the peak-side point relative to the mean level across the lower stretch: 18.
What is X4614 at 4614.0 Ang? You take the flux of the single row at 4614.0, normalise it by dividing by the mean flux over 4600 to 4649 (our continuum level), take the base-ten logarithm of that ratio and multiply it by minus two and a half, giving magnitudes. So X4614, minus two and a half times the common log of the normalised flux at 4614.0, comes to 0.15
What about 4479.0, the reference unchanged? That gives -0.11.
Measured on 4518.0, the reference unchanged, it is -0.19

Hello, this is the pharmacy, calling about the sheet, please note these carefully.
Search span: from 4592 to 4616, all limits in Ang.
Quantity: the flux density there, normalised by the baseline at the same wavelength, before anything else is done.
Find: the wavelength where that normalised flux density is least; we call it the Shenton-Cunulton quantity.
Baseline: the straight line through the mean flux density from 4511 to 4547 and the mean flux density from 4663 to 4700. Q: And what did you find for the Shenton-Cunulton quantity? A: 4614.0 Ang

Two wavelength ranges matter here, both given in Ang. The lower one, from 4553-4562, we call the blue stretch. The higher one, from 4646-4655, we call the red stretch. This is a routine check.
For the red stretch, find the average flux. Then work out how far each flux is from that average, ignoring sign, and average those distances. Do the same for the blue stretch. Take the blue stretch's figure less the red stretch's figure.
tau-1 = -2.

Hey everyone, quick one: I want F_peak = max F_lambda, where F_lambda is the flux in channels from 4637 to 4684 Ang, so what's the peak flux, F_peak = 245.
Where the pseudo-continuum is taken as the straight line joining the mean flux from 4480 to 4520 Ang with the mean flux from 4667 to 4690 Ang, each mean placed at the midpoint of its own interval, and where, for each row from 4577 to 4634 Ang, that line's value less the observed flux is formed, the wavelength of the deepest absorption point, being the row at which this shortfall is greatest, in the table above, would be 4627.5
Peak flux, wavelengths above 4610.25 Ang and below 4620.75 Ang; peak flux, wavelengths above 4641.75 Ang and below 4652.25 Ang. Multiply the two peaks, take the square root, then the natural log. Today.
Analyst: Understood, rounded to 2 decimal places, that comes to 5.41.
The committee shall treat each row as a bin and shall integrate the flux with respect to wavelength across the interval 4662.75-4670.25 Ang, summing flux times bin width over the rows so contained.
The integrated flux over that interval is 1614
